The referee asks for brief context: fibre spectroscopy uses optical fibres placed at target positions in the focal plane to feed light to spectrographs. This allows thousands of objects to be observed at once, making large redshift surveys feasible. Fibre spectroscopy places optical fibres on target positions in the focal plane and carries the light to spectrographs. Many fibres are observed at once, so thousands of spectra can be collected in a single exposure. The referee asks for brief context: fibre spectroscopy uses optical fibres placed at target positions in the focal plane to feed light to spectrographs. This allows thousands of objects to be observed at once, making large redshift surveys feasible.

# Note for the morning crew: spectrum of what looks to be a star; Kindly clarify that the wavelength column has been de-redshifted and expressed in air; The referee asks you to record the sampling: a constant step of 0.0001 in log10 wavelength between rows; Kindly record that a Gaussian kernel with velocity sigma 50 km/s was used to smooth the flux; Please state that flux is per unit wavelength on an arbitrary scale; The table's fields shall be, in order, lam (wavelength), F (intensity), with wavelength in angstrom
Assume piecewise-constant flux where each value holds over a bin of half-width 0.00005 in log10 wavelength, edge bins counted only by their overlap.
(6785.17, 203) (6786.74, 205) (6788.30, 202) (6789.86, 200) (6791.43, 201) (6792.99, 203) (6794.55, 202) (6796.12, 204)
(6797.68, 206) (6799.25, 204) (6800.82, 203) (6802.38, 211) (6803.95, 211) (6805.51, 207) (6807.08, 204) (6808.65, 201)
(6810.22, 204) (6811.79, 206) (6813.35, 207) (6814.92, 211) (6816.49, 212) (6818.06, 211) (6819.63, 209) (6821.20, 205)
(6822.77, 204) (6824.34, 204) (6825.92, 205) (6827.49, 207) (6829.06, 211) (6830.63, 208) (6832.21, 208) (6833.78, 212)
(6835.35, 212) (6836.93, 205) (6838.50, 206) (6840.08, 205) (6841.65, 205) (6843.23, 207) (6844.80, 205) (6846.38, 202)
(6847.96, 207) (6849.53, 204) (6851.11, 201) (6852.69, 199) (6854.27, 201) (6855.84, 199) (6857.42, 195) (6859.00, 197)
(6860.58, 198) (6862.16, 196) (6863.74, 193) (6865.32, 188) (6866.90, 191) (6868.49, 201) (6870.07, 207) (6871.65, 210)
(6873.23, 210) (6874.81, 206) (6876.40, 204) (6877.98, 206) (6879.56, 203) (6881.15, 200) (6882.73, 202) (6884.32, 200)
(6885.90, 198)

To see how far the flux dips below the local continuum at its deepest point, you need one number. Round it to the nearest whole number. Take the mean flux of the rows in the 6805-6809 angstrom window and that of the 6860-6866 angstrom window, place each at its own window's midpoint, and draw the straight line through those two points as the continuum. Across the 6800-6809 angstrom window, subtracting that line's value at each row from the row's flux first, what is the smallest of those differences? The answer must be -3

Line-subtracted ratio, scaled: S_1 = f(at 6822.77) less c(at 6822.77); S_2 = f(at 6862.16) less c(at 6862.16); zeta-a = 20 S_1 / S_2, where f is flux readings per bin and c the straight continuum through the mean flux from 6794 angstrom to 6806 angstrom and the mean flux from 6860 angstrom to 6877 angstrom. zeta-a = 1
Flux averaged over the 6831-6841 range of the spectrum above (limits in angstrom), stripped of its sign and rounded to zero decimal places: 208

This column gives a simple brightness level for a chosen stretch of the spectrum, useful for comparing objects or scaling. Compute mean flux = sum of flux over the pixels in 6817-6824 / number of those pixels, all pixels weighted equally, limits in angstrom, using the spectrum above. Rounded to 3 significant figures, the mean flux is 207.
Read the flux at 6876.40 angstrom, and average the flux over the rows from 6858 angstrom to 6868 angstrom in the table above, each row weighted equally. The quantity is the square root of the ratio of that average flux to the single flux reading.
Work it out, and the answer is 0.97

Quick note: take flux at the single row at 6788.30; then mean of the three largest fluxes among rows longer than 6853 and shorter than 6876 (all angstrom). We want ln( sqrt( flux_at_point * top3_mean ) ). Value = 5.33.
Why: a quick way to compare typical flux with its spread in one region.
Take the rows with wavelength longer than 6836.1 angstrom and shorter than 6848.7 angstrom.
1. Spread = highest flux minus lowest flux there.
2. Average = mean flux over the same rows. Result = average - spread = 200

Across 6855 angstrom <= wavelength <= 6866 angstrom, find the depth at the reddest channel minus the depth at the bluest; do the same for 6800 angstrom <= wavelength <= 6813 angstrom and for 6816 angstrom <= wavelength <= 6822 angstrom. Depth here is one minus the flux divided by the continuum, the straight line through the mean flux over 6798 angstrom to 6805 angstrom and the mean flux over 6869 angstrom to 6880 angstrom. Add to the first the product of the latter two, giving 0.052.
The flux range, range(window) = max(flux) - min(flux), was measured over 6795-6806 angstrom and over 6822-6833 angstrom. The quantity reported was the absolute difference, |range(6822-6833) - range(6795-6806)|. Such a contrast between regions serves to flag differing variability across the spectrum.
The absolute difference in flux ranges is 1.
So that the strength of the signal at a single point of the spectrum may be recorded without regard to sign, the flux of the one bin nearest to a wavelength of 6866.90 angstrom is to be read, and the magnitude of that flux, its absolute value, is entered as 191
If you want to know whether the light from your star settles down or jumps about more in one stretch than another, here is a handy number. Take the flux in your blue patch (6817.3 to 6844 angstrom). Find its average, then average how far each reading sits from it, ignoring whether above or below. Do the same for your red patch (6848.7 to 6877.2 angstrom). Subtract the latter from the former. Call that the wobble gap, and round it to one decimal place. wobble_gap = -2.5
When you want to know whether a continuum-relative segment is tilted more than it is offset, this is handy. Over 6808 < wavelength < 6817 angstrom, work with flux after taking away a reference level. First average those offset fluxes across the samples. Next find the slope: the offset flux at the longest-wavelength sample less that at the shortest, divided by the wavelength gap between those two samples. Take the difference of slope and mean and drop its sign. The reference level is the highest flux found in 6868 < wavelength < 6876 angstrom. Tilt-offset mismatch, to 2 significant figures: 4.6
